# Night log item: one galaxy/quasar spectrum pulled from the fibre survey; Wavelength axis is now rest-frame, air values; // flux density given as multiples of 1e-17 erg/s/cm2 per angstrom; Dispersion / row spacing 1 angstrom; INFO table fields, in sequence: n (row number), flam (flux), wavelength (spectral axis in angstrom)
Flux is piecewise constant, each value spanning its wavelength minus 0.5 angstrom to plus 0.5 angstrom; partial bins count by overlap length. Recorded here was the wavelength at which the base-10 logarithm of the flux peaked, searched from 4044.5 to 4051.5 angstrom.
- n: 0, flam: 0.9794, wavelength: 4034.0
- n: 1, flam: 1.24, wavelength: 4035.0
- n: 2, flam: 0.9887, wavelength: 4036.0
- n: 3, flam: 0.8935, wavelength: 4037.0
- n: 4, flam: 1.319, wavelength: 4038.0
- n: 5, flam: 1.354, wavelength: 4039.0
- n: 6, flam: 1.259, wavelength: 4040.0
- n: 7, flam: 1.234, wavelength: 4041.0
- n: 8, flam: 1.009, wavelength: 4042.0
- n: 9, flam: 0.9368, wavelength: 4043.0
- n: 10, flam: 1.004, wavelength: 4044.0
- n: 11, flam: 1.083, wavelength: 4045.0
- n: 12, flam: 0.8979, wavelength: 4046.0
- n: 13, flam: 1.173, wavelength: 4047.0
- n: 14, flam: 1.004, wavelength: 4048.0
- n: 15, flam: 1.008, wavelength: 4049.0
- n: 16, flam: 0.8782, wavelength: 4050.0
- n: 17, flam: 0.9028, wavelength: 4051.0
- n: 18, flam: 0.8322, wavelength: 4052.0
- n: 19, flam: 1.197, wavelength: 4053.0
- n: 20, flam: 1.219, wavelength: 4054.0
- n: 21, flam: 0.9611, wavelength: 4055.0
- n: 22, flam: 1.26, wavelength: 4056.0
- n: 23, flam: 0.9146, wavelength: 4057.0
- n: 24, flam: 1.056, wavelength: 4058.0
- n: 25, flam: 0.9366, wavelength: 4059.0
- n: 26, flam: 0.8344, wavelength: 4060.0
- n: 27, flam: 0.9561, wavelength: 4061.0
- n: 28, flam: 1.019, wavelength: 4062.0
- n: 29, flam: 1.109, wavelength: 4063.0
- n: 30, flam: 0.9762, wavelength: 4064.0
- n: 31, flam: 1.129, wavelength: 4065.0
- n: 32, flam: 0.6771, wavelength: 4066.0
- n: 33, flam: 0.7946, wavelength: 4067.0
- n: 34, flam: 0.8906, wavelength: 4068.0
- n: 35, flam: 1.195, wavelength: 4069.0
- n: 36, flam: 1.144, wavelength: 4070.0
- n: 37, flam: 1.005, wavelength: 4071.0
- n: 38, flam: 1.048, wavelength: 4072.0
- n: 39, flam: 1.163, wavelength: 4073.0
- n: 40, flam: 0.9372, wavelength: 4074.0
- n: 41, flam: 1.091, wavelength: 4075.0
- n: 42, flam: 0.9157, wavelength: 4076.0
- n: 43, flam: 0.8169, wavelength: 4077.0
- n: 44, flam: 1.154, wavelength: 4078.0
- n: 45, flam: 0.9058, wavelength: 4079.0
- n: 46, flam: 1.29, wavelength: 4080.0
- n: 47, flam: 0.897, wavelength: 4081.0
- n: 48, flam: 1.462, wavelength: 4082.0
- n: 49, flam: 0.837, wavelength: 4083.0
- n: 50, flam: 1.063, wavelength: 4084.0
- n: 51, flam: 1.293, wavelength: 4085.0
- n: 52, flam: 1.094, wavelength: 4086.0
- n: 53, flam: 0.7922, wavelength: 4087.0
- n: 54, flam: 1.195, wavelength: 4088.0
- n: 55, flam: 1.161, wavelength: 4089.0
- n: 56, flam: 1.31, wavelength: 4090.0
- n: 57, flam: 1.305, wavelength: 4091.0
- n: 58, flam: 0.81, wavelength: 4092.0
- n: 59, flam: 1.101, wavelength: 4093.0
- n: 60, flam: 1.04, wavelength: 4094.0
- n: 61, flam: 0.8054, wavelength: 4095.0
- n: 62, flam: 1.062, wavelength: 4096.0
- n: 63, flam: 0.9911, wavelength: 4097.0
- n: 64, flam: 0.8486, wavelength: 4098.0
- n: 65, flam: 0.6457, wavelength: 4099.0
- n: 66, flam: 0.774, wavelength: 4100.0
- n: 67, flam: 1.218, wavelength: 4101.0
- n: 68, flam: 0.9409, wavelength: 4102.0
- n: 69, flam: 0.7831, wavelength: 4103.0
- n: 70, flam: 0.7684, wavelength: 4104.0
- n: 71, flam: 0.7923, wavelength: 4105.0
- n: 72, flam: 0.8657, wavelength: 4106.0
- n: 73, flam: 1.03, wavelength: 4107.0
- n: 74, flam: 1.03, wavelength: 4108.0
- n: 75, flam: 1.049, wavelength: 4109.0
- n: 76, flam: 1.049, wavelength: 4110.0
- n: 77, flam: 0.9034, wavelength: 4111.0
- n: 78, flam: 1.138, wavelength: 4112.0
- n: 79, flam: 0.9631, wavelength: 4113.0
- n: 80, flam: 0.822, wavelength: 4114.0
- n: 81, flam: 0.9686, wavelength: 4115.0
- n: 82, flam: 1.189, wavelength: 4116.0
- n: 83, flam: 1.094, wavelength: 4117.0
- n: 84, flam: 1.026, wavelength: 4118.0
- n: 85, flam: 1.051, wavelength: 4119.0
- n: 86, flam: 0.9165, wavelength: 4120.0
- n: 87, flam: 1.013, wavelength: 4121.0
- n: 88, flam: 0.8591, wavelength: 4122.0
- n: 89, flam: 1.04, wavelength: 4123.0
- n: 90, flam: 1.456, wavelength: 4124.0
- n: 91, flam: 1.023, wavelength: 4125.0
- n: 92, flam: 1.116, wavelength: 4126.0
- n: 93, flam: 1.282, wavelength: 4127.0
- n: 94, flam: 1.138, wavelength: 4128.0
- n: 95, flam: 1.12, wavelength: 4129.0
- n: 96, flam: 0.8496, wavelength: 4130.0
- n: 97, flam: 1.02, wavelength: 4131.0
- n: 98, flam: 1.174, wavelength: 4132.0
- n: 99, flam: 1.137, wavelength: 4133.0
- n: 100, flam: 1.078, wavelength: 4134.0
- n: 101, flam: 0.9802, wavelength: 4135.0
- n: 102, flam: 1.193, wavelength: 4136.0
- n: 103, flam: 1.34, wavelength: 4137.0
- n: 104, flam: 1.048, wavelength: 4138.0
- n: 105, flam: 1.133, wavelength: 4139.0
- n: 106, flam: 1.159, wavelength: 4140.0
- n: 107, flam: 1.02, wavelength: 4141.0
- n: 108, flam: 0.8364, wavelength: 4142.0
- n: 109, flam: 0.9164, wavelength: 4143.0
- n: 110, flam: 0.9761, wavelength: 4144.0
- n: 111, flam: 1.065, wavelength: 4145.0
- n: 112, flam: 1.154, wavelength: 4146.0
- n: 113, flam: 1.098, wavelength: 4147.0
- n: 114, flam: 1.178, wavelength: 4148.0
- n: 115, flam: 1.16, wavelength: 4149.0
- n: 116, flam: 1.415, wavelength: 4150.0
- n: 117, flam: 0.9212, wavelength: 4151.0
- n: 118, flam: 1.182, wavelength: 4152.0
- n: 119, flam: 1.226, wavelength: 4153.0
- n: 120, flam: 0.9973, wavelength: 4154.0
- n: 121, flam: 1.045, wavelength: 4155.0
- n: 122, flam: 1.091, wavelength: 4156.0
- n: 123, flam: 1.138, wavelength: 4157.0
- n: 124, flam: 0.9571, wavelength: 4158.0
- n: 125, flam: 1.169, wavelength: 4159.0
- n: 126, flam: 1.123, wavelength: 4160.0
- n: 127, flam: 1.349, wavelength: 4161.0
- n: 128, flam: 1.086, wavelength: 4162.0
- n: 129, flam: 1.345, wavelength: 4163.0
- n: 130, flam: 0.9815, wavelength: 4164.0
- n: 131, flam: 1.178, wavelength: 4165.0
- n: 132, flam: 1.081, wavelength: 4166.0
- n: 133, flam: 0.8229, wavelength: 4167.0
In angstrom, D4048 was 4047.0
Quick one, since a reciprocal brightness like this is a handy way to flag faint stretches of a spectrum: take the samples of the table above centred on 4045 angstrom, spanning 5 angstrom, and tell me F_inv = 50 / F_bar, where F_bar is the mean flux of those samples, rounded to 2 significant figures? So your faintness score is 49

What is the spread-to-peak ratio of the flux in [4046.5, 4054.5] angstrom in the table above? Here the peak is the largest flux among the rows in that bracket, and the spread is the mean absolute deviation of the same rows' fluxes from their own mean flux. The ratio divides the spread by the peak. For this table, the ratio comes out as 0.10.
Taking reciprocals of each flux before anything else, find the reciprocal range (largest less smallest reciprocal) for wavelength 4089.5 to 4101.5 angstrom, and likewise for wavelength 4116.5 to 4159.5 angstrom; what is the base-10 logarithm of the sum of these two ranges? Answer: 0.11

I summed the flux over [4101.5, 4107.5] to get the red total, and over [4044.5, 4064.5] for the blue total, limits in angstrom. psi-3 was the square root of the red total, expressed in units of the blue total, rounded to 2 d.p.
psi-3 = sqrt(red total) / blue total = 0.11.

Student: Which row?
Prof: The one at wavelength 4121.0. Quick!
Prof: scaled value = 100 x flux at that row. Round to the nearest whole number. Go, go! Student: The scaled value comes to 101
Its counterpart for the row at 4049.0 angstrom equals 101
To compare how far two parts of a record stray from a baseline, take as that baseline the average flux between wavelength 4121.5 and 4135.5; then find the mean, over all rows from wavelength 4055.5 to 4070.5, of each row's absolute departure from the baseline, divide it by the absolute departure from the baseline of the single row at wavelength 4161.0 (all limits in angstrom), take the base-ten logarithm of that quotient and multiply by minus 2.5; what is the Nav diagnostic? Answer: 0.6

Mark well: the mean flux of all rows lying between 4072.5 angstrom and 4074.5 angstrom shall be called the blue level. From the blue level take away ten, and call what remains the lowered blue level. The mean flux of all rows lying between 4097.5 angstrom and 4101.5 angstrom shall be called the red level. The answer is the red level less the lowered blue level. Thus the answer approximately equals 9.8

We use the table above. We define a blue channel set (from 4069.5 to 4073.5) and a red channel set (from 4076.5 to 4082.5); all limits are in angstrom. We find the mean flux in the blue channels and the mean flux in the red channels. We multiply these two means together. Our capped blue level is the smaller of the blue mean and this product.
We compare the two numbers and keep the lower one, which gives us 1.09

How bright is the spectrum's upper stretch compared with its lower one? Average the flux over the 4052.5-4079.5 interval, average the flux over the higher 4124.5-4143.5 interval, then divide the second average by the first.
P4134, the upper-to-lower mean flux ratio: 1.07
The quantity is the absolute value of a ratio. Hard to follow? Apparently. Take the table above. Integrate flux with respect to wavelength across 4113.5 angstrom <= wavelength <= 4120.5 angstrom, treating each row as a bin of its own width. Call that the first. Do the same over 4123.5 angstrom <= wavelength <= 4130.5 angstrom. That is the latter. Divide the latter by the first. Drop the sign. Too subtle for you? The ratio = 1.13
